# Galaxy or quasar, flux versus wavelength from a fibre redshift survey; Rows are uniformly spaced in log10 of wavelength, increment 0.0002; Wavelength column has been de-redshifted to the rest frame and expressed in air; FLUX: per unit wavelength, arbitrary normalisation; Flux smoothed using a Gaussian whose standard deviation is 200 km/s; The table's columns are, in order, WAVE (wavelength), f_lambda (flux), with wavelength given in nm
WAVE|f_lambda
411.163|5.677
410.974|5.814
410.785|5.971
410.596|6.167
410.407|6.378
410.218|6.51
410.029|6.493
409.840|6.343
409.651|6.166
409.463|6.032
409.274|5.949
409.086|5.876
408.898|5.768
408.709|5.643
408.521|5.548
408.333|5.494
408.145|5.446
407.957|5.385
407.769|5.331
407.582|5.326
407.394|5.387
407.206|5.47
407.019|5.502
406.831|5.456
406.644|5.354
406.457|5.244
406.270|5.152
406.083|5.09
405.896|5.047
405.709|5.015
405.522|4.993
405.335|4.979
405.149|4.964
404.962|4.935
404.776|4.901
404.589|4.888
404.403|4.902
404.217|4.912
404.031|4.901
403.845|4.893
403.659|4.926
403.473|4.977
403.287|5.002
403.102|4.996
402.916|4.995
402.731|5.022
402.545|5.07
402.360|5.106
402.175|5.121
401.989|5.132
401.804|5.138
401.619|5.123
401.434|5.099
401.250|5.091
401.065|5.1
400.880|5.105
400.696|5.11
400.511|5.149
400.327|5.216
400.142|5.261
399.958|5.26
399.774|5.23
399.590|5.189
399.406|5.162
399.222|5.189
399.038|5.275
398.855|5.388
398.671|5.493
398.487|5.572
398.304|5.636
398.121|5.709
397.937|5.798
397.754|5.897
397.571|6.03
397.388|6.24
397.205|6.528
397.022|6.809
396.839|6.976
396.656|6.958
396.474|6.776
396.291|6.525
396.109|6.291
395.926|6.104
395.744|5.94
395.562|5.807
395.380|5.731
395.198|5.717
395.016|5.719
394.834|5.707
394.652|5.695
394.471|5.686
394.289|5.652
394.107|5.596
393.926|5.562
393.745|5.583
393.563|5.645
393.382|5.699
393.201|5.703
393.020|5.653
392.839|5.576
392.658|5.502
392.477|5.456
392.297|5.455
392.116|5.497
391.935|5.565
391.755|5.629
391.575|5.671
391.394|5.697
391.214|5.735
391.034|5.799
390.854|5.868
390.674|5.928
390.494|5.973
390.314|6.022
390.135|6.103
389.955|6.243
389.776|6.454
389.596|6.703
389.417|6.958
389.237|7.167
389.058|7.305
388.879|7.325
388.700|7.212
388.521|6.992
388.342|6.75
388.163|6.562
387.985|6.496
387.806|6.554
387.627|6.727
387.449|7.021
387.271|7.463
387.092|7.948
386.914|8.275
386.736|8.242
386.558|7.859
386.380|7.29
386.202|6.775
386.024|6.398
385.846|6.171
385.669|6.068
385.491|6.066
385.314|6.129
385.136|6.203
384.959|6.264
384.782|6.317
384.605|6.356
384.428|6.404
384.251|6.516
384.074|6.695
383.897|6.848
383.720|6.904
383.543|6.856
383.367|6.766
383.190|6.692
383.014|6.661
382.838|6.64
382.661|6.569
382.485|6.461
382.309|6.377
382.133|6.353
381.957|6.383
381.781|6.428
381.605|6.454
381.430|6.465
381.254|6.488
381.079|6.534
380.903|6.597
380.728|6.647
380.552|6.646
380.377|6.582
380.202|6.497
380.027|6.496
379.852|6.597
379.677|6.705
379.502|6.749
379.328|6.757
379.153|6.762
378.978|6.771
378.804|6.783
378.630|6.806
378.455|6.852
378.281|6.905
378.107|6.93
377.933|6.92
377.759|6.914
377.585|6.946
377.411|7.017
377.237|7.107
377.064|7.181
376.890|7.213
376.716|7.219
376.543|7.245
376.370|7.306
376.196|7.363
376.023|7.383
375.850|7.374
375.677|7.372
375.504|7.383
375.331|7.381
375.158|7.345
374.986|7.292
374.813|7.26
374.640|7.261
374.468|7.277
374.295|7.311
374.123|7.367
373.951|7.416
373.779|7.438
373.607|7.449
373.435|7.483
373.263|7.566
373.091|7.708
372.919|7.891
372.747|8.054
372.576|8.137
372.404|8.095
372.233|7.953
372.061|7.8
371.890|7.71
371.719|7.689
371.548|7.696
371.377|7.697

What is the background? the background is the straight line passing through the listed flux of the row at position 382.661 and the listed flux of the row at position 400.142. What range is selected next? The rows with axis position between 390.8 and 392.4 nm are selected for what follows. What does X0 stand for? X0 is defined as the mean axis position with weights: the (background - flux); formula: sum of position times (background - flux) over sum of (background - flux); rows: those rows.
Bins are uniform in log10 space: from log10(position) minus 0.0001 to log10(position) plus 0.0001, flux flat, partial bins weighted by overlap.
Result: 391.75 nm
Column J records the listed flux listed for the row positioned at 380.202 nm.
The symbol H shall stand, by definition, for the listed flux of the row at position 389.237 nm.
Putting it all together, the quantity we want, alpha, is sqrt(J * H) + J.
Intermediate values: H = 7.167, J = 6.497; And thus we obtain 13.3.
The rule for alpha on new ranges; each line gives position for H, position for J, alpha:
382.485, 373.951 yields 14.3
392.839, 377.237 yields 13.4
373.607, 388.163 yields 13.6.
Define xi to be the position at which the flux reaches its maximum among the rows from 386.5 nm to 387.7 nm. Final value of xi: 386.914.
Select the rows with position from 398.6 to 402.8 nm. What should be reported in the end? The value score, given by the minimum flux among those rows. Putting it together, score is 5.022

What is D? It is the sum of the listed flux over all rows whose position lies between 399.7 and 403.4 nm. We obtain 102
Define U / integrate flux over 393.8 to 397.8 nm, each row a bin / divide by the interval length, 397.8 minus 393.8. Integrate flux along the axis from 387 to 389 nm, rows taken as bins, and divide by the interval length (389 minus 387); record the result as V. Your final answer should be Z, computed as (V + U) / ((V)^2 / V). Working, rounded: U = 6.1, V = 7.0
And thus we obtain 1.87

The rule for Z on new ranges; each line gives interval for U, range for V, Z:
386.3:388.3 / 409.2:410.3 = 2.17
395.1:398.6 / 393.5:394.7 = 2.09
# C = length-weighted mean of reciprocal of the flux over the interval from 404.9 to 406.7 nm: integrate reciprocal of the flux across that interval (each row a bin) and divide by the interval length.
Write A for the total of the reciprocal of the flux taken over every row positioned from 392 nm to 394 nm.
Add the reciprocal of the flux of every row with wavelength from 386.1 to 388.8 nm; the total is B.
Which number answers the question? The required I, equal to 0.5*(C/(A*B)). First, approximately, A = 2.0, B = 2.1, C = 0.197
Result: 0.02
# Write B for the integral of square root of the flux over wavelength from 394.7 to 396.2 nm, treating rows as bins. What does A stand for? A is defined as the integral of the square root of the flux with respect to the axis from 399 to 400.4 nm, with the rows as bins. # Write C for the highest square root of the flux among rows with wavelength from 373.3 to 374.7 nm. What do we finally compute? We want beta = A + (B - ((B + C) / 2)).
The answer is 3.6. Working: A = 3.20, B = 3.63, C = 2.74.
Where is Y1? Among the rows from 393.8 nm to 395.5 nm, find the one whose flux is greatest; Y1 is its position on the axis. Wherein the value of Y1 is 395.380 nm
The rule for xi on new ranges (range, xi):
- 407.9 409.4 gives 409.274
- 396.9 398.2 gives 397.022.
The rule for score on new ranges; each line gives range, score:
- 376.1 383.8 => 6.353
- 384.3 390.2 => 6.066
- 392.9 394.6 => 5.562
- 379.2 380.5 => 6.496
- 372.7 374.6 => 7.277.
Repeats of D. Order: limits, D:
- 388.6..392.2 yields 125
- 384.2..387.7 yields 136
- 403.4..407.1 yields 101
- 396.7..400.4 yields 114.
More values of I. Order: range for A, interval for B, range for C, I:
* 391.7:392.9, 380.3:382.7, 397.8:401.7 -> 0.03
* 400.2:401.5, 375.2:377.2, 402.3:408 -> 0.05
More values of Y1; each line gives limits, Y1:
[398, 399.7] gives 398.121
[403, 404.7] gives 403.287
